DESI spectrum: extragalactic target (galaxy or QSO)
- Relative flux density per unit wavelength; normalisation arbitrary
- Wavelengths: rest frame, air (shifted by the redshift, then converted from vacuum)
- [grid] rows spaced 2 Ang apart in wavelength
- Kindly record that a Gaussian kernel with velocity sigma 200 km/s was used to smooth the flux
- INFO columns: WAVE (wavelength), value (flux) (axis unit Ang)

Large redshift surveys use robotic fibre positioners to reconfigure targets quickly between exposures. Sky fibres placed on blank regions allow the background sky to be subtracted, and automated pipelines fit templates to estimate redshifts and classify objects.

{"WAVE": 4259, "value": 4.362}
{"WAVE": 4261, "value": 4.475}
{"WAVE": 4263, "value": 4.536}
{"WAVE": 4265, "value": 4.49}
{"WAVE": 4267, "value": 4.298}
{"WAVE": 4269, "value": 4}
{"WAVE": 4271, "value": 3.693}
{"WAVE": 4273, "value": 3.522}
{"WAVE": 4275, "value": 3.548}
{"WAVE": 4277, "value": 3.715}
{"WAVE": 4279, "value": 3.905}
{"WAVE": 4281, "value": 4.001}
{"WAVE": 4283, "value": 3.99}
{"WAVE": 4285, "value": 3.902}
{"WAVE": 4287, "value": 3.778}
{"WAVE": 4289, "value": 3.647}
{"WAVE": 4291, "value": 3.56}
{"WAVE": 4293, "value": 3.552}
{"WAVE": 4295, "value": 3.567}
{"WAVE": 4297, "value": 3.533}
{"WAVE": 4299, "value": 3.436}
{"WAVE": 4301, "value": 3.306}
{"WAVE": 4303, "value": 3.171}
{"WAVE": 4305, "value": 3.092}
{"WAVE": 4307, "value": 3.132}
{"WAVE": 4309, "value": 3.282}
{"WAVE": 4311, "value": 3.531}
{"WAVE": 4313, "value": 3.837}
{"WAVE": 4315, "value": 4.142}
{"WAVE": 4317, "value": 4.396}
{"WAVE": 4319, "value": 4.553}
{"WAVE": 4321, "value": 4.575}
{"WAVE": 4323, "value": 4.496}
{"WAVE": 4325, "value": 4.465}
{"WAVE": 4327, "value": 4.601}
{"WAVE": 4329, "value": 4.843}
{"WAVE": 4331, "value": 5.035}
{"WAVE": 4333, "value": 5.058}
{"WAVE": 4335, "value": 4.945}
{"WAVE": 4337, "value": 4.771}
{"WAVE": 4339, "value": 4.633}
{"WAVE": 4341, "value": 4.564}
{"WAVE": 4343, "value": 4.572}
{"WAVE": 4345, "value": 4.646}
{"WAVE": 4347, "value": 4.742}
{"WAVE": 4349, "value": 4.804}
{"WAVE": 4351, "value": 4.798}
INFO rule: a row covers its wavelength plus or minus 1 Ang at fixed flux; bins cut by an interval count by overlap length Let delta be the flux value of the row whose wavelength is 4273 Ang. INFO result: 3.522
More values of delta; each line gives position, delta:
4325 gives 4.465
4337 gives 4.771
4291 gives 3.56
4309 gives 3.282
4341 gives 4.564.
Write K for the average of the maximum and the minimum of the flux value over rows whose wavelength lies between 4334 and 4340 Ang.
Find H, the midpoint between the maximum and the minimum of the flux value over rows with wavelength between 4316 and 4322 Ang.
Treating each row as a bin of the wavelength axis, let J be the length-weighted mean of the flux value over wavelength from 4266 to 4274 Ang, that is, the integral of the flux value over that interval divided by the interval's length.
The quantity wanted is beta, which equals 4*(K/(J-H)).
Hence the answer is -32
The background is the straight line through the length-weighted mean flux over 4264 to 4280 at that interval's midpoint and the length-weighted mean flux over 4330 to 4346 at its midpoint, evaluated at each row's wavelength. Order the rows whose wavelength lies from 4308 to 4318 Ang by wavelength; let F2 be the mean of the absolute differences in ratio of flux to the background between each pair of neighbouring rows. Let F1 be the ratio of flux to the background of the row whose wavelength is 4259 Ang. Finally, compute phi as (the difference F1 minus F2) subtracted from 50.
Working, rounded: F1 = 1.17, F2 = 0.057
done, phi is 48.9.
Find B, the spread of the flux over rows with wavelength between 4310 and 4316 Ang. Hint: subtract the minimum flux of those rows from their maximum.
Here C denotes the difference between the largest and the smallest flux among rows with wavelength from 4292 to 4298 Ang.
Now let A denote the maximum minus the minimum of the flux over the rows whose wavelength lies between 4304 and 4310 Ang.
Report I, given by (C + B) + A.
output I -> 0.835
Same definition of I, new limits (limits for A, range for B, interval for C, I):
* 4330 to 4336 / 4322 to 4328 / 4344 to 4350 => 0.407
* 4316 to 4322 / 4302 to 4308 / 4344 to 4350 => 0.416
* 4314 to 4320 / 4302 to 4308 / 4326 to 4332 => 0.924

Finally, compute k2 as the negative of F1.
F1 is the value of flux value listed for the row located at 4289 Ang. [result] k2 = -3.65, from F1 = 3.647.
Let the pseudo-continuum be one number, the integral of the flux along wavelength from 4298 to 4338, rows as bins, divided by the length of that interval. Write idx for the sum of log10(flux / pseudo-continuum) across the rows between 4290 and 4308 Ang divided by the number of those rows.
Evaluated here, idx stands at -0.089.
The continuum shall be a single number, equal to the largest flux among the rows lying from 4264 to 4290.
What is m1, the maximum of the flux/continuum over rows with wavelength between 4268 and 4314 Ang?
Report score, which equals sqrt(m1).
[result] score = 0.944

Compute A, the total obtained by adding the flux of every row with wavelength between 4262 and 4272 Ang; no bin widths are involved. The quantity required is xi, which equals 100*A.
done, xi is 2102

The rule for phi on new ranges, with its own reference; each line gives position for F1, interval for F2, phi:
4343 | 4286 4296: 49.1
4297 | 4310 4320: 49.2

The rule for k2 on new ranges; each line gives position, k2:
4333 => -5.06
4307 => -3.13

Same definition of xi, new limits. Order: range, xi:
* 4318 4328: 2269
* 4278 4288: 1958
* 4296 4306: 1654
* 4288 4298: 1786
